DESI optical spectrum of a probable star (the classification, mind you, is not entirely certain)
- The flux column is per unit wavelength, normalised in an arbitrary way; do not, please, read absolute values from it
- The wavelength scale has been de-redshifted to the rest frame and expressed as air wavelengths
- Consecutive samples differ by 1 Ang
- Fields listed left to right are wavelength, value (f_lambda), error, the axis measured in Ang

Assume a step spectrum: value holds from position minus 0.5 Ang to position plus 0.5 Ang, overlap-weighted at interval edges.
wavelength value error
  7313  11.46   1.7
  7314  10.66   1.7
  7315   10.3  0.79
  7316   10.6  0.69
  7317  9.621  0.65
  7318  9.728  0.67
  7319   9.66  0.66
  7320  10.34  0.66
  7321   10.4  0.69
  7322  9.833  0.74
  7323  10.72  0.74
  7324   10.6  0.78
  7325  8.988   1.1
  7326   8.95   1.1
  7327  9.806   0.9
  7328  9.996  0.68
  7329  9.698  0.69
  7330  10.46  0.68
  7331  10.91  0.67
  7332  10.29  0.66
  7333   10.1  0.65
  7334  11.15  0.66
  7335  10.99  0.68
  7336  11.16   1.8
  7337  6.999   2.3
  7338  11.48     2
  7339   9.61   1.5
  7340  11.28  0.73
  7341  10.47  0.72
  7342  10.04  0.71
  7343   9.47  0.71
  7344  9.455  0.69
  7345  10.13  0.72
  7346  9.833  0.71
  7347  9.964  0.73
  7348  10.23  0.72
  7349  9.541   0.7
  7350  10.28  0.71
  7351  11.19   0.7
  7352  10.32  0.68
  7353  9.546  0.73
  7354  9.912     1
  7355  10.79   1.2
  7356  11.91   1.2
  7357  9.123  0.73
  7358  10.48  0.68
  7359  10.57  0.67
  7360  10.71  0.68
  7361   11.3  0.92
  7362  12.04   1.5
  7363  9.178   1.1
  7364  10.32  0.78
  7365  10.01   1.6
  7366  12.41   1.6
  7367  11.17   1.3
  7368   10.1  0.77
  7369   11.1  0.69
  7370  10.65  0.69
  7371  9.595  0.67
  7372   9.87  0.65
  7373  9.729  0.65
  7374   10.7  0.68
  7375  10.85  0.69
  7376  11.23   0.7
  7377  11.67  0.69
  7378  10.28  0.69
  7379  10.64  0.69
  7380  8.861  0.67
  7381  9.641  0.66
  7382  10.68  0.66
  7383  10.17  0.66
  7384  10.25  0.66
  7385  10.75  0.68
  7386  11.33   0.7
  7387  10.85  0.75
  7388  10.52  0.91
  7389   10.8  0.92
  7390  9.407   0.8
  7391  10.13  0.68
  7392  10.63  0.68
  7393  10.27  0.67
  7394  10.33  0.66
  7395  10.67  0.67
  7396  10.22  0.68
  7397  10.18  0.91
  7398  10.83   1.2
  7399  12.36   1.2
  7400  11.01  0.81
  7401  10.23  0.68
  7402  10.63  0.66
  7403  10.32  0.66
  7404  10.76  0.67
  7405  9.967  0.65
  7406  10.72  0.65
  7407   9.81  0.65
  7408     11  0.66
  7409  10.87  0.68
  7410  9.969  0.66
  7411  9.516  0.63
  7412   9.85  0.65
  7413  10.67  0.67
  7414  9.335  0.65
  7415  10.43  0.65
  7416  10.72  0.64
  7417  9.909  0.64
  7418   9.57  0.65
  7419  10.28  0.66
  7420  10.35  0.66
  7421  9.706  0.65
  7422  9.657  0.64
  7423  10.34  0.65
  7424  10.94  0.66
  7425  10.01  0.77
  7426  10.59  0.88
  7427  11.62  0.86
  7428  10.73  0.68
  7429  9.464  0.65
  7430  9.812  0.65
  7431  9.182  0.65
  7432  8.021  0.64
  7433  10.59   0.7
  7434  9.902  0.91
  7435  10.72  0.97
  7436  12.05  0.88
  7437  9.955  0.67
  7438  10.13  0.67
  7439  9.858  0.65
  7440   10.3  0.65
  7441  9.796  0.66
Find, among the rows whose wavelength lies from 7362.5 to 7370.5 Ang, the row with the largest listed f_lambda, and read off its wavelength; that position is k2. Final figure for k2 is 7366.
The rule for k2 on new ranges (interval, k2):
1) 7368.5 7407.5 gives 7399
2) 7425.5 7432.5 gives 7427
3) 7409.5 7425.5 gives 7424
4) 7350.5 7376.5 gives 7366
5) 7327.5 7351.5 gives 7338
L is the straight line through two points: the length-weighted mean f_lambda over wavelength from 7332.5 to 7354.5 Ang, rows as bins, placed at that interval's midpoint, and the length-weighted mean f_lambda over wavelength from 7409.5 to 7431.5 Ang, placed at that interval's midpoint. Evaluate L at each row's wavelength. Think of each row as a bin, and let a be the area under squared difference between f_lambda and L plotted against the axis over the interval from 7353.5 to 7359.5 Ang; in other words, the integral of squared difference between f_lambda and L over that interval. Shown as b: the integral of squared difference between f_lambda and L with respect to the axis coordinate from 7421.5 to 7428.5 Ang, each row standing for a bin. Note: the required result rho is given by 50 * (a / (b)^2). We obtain 17.1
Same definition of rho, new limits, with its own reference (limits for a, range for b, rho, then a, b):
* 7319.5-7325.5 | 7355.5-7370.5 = 0.3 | 2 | 18.2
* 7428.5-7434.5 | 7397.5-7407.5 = 5.5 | 6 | 7.4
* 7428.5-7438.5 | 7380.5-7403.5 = 4.1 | 10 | 11.2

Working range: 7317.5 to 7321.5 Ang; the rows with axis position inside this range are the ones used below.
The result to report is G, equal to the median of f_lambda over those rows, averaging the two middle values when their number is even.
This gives 10.0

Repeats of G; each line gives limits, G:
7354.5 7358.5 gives 10.6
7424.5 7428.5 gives 10.7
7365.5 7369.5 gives 11.1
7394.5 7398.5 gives 10.4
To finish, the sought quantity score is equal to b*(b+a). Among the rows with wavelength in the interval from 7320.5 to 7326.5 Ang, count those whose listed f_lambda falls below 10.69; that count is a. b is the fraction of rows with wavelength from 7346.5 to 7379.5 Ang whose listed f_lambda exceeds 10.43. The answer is 2.8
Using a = 5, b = 0.52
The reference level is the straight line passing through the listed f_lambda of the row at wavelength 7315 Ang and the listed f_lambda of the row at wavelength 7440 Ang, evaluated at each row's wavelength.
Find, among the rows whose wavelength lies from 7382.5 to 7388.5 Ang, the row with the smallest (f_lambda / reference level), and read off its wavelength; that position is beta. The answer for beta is 7383 Ang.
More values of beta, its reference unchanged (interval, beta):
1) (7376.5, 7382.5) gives 7380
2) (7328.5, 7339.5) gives 7337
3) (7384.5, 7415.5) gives 7414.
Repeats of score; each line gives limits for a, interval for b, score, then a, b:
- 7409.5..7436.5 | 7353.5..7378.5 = 13.0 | 21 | 0.60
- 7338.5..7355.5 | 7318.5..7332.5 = 4.1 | 14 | 0.29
